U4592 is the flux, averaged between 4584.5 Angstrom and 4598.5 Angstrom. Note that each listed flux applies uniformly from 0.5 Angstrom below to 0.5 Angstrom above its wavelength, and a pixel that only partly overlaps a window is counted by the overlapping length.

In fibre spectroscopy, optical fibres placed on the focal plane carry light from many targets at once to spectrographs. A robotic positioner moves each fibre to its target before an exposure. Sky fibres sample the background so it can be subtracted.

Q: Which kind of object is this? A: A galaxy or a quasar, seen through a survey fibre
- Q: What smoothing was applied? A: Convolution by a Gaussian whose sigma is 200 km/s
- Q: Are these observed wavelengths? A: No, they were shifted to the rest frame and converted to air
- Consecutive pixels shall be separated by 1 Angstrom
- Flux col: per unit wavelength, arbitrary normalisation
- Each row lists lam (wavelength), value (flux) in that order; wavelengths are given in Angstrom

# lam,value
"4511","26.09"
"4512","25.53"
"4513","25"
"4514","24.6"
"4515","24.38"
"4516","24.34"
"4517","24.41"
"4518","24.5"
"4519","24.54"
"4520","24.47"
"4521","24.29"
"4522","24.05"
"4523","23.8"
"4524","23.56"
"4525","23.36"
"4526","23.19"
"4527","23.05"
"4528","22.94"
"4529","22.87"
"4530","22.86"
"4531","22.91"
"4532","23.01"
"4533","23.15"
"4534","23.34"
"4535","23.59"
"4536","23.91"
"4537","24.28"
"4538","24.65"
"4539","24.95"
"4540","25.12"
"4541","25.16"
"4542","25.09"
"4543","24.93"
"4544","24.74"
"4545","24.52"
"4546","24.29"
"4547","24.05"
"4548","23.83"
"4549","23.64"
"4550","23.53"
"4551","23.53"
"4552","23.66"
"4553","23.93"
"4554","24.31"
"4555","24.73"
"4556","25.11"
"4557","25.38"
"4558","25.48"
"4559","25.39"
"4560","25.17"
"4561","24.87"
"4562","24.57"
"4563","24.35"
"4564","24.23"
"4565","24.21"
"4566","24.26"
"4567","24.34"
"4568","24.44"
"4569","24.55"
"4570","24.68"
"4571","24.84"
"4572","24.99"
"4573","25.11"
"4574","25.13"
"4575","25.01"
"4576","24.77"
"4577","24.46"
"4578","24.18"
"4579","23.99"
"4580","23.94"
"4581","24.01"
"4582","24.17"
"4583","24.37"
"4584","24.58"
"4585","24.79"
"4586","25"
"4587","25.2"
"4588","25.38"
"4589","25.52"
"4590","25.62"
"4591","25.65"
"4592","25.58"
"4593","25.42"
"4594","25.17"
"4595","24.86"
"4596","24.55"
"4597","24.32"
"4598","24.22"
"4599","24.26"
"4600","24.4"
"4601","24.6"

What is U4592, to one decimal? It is 25.1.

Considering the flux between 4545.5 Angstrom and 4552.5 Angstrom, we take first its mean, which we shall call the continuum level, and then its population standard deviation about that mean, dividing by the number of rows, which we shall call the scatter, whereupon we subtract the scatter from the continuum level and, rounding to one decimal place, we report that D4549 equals 23.5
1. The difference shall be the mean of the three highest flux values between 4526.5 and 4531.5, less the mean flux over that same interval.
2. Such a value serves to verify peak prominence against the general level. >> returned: 0.04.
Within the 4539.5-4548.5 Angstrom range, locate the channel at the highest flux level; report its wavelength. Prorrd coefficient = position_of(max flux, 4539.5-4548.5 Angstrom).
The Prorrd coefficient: 4541 Angstrom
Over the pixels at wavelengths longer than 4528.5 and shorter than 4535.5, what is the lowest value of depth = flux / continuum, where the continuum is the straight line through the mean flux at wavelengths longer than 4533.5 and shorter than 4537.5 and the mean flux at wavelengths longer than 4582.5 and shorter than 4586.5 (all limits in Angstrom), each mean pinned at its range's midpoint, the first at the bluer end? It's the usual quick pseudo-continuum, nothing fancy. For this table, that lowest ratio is 0.97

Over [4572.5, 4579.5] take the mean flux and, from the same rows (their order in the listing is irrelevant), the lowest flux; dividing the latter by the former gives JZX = 0.973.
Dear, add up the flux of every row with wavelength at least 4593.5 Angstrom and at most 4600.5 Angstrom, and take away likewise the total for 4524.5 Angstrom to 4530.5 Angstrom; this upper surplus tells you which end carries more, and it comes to 34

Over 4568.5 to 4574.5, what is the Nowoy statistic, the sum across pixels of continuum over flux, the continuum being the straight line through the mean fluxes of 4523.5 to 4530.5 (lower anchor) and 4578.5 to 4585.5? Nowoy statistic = 5.80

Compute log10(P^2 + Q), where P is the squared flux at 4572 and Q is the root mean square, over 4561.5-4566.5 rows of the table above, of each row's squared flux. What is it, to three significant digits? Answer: 5.59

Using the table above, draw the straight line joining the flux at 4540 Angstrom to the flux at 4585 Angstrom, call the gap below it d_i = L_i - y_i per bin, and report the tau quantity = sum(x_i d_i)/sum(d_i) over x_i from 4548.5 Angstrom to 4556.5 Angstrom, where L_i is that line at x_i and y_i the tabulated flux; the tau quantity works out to 4551.2 Angstrom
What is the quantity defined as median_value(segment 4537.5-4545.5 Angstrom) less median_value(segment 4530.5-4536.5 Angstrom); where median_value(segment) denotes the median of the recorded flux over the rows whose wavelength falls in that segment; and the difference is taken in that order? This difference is 1.7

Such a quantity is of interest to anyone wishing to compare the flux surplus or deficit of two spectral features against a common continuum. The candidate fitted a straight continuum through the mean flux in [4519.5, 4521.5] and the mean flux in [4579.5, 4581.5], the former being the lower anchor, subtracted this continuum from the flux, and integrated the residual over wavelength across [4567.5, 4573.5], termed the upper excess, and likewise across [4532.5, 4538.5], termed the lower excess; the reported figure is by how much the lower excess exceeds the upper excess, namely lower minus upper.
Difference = -7.1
